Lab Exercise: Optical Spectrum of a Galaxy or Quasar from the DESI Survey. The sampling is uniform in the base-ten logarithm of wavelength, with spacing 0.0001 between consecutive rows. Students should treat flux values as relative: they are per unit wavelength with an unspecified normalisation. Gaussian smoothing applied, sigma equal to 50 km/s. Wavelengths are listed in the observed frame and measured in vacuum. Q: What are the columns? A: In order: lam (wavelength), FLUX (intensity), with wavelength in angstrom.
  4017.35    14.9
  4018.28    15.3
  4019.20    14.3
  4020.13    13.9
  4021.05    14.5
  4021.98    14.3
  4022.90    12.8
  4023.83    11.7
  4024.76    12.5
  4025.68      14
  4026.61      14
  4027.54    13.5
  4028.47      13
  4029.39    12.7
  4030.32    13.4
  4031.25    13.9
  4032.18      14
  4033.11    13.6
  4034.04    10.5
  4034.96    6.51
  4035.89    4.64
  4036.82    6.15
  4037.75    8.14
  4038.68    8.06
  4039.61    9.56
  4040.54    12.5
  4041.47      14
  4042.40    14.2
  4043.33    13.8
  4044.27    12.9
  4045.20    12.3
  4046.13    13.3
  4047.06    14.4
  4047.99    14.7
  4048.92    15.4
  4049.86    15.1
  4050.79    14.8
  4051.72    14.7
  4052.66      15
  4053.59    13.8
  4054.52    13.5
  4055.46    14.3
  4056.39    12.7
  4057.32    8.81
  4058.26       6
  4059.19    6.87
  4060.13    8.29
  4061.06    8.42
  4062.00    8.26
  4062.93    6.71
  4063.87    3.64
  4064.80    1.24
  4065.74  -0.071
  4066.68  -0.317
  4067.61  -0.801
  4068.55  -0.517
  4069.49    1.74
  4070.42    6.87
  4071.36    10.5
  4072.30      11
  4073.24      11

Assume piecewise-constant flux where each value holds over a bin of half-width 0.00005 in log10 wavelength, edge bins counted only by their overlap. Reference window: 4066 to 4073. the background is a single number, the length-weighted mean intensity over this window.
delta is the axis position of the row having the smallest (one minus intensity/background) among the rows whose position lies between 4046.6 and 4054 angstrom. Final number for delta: 4048.92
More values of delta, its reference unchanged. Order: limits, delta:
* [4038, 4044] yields 4042.40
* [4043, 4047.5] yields 4047.06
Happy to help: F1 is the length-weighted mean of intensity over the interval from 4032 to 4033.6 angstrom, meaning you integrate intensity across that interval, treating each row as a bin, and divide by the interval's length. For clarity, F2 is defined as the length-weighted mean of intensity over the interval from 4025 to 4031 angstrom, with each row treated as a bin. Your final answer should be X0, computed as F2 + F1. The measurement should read 27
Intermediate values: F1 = 14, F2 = 13.4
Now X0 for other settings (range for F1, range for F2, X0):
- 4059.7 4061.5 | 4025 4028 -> 22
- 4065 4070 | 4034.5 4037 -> 6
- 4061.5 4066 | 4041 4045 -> 18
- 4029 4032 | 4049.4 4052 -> 28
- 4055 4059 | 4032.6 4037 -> 19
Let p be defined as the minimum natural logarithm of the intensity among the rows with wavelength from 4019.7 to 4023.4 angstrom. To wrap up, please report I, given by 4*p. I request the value 10.2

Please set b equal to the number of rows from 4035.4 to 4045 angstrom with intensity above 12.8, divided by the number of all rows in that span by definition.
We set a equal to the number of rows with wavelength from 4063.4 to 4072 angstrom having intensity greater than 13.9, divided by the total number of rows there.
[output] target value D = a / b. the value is 0.0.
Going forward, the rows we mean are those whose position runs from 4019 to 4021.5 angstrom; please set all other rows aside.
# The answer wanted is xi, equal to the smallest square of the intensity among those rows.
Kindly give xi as 193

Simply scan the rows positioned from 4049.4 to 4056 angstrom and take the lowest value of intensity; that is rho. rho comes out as 13.5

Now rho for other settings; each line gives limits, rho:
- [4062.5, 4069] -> -0.801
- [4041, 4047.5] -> 12.3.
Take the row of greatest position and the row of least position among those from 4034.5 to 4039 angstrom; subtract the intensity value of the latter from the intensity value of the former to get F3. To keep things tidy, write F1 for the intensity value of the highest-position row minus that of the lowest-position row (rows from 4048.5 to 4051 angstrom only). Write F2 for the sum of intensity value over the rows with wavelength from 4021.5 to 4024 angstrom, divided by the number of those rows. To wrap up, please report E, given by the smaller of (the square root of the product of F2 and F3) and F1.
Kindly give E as -1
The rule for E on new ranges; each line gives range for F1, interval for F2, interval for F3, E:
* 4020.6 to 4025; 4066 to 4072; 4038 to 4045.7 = -2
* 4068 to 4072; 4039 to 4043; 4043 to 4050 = 4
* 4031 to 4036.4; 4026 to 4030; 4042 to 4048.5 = -9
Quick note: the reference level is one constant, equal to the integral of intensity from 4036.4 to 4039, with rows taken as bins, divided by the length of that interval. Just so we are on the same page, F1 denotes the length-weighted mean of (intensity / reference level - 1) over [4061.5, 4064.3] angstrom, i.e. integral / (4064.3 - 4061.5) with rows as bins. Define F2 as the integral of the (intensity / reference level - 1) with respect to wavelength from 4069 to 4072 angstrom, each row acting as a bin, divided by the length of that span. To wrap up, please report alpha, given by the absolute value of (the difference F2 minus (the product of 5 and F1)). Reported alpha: 1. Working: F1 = -0.2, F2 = -0.11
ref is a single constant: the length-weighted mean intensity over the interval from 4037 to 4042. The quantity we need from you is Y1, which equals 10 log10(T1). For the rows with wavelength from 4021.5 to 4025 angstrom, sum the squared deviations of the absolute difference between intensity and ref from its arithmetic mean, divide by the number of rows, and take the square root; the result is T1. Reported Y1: -0.3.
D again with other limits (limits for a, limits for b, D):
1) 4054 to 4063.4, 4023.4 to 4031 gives 0.2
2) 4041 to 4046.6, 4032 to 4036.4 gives 0.8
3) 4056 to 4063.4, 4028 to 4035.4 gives 0.0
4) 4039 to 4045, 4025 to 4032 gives 0.4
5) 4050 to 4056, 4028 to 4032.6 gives 0.8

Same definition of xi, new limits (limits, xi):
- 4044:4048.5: 151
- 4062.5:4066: 0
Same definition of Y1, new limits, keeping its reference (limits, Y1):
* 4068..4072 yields 6.2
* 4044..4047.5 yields -1.2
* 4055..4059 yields 0.6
